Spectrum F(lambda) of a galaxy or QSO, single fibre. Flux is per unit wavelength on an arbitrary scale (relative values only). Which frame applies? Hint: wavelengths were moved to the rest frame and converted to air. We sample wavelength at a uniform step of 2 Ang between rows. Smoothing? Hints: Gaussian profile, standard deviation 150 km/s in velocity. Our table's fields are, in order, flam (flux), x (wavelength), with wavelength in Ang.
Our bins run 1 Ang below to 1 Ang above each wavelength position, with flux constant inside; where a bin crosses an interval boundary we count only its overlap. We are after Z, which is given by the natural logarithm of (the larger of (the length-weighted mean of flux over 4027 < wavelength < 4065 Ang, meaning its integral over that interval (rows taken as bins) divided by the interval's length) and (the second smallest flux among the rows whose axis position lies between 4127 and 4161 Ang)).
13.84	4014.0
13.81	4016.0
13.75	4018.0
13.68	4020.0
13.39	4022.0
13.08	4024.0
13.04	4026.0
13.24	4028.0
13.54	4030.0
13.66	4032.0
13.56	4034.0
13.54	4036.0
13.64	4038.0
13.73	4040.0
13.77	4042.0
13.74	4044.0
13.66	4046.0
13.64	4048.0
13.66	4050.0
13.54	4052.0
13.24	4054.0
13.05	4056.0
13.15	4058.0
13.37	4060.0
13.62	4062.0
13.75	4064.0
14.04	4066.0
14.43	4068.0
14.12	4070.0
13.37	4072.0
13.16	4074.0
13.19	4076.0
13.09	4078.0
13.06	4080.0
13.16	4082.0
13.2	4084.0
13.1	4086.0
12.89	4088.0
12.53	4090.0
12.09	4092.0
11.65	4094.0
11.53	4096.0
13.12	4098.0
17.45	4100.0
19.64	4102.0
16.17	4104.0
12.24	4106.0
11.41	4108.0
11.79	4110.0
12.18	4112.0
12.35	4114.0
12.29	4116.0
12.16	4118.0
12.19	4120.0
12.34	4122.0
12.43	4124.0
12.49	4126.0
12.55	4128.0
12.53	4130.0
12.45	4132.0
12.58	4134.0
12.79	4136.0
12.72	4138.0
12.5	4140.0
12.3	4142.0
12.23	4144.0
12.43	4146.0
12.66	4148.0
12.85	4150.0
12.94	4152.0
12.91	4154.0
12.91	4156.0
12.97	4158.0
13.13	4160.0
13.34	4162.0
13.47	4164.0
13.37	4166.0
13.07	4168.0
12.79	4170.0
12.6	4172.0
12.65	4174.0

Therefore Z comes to 2.61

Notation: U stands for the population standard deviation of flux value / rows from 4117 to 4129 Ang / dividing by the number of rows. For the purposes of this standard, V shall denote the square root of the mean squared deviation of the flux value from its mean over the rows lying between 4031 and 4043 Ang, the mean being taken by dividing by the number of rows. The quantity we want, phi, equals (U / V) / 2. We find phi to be 0.9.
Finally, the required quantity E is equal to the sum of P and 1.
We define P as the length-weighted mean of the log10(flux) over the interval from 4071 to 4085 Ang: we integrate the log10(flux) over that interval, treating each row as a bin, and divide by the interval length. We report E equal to 2.12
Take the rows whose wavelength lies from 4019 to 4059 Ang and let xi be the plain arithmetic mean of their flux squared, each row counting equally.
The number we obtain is 182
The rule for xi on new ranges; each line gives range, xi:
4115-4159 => 158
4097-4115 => 205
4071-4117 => 179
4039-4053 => 187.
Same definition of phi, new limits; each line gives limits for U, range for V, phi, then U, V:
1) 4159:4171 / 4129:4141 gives 0.9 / 0.23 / 0.12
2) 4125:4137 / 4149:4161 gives 0.6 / 0.11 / 0.09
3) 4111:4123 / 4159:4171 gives 0.2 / 0.08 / 0.23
